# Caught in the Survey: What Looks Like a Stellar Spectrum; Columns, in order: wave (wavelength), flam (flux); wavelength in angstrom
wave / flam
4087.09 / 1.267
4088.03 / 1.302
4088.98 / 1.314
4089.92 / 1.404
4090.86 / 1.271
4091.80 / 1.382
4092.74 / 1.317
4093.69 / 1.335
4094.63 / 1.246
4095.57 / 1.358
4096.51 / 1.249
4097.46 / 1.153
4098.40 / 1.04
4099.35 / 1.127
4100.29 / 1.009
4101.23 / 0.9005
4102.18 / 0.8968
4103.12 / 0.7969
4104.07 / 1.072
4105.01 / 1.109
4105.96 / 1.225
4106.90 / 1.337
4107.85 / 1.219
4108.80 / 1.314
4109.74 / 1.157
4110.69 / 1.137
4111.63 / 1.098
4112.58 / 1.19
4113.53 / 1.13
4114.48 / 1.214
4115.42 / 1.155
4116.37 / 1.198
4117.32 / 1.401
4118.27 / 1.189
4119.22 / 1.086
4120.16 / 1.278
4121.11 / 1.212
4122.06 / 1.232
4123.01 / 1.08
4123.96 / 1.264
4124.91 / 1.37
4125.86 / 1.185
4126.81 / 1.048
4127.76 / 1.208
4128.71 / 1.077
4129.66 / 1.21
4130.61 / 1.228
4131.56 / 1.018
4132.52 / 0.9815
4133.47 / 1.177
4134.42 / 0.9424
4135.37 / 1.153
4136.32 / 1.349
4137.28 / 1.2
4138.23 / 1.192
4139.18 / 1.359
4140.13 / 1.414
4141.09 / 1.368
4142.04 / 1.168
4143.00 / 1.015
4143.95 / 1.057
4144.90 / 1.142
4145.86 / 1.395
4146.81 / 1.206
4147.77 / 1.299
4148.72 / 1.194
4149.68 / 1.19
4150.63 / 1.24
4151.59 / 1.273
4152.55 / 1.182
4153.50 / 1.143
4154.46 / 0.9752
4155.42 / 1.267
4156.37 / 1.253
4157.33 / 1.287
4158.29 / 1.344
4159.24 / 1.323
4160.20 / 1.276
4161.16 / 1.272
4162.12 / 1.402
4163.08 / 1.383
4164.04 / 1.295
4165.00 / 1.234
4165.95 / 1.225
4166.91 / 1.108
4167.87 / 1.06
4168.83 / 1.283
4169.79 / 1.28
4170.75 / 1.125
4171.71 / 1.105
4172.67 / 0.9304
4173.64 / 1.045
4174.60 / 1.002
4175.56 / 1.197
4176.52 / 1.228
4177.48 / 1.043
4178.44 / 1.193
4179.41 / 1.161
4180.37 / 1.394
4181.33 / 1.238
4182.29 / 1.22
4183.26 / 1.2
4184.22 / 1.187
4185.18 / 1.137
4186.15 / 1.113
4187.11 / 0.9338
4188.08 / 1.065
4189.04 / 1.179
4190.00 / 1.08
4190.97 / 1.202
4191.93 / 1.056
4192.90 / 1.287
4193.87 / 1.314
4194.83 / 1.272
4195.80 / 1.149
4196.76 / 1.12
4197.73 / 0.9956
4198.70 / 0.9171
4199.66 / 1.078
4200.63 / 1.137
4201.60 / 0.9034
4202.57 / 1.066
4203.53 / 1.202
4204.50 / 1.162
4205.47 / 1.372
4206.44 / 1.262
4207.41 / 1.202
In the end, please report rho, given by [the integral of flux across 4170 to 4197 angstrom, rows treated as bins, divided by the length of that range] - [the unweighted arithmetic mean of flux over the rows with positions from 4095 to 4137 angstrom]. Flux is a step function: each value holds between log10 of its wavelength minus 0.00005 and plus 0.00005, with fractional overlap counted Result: 0.00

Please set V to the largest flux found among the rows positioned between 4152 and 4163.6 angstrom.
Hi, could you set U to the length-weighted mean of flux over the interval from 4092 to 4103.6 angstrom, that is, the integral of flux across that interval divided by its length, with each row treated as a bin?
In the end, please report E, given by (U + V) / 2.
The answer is 1.26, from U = 1.12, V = 1.402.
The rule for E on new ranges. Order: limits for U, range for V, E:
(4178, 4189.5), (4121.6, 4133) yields 1.27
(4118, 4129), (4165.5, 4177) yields 1.24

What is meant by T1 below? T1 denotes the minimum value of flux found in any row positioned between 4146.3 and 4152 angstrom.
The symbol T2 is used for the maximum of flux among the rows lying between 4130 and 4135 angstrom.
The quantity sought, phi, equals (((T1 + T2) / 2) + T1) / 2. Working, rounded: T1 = 1.19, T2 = 1.228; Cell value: 1.20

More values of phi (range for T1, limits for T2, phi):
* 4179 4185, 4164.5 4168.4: 1.18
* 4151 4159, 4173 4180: 1.04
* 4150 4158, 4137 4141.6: 1.08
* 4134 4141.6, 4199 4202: 0.99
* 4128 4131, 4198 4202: 1.09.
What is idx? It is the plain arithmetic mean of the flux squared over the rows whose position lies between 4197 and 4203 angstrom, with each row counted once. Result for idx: 1.04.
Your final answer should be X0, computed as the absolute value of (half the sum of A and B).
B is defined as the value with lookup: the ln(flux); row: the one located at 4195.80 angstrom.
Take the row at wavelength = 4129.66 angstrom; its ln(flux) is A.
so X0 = 0.165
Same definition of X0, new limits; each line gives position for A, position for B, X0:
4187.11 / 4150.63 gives 0.073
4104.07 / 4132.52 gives 0.025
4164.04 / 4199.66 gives 0.167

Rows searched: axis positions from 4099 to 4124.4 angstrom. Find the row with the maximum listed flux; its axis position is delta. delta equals 4117.32 angstrom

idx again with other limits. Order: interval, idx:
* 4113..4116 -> 1.36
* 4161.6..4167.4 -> 1.63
